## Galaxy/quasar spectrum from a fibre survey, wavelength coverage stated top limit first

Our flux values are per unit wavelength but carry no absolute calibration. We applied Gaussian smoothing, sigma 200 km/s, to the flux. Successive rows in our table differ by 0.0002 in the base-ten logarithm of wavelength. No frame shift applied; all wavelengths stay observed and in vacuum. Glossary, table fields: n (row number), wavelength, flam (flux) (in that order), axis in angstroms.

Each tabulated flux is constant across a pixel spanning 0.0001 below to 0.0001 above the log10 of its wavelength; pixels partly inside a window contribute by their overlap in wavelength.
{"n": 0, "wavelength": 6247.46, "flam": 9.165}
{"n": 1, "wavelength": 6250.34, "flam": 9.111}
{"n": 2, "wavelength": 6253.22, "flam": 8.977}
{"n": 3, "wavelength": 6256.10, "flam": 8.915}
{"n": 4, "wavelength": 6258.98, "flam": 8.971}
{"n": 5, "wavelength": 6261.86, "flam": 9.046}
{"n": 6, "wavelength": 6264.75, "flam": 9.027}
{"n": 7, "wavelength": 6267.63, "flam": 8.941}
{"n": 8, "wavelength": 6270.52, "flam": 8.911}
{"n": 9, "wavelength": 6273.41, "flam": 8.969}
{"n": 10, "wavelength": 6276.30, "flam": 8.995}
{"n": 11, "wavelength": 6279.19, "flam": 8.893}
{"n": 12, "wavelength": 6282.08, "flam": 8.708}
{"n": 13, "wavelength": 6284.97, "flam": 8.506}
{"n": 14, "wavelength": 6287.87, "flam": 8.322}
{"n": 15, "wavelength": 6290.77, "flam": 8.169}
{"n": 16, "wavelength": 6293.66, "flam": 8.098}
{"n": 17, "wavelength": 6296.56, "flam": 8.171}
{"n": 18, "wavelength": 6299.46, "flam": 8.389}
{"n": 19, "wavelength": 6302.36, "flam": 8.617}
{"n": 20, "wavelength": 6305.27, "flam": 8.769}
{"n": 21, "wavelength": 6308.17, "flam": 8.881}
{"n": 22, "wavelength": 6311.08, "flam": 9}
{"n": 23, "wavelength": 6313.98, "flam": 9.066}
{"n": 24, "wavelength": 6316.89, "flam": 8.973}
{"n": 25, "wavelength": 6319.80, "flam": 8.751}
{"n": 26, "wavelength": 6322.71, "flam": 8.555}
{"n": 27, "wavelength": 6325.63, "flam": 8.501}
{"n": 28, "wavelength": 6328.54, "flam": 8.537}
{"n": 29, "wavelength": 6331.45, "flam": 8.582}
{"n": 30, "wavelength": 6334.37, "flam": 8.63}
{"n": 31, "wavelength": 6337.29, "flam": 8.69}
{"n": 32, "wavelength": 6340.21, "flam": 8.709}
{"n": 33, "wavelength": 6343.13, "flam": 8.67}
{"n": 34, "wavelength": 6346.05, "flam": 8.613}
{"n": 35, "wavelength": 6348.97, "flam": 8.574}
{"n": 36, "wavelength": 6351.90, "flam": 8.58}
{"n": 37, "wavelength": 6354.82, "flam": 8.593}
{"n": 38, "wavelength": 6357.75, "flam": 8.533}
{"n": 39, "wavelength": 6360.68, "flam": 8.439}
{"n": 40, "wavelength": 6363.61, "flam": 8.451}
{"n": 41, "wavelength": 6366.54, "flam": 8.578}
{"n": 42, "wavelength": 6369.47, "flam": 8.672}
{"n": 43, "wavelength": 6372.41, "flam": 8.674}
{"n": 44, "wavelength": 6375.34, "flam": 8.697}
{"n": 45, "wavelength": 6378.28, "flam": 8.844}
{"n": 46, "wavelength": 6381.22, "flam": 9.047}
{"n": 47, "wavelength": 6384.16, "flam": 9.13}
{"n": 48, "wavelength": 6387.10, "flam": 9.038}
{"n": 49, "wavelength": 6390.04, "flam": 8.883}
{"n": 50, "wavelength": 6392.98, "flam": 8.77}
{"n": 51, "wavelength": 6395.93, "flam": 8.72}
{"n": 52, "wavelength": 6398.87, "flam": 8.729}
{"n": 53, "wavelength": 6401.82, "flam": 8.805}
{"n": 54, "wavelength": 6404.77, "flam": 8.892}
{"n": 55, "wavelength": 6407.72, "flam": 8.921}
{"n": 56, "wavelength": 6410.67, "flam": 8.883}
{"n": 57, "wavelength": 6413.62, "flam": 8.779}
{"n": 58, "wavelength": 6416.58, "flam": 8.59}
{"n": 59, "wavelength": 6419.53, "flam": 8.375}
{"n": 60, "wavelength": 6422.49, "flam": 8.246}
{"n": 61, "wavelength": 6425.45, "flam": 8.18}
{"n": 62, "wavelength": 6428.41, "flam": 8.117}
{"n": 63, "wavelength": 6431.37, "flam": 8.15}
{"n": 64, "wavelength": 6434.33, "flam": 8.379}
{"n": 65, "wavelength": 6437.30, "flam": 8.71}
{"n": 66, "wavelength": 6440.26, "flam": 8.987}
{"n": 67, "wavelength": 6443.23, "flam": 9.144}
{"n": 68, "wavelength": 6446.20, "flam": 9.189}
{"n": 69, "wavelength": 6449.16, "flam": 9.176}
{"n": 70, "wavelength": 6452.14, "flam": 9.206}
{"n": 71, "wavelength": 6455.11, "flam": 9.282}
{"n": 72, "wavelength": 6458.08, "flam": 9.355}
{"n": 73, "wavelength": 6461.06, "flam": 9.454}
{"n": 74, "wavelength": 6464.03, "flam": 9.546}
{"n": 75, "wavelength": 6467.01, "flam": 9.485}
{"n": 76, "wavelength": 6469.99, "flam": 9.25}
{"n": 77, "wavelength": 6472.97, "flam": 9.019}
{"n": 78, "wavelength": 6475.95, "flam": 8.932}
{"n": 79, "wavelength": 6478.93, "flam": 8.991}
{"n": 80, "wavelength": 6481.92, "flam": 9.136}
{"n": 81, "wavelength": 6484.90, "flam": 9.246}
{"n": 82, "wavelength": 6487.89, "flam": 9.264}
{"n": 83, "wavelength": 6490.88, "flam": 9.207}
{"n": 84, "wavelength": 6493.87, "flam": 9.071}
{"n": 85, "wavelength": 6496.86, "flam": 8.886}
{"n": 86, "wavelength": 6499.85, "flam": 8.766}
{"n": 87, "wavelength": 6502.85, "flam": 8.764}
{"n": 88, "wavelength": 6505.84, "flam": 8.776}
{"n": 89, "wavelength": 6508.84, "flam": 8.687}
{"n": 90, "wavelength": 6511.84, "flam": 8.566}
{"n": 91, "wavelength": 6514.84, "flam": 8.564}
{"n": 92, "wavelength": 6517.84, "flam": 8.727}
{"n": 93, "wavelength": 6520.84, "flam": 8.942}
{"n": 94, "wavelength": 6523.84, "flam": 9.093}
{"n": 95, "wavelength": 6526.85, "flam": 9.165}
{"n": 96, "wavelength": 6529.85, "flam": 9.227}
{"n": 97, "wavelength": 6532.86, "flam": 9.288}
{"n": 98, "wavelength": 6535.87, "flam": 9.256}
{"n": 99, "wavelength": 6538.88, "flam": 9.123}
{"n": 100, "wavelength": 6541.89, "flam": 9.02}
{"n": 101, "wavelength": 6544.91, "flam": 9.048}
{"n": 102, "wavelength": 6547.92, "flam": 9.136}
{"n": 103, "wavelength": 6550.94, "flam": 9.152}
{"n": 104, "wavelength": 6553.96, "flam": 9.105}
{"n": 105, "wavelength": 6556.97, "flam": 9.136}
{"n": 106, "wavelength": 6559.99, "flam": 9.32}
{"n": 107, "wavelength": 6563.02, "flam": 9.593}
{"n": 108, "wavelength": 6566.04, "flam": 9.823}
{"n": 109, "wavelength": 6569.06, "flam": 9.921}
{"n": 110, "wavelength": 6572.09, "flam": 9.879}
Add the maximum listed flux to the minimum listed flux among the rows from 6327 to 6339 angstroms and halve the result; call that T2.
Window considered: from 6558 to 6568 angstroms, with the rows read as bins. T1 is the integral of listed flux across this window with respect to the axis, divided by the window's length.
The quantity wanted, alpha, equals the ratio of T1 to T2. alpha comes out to 1.11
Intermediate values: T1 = 9.6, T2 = 8.61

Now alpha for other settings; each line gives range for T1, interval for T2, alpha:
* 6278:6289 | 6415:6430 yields 1.03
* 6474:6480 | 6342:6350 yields 1.04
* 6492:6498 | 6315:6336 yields 1.03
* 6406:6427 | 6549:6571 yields 0.90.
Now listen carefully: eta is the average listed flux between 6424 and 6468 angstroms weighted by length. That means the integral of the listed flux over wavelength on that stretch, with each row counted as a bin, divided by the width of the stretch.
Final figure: 8.95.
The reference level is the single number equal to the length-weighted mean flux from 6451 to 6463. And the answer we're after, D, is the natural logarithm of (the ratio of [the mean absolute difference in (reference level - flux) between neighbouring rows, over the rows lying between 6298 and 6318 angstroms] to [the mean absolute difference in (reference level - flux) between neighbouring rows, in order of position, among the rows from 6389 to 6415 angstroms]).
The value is 0.7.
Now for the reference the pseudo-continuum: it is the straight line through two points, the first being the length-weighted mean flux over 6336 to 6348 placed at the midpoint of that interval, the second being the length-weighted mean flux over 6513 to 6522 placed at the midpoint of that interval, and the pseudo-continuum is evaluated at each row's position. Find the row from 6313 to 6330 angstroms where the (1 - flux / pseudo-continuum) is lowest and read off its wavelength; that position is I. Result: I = 6313.98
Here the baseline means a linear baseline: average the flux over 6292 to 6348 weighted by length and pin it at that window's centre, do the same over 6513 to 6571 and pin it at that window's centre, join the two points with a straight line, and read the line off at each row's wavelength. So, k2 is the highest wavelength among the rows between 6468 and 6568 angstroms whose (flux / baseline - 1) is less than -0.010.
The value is 6556.97 angstroms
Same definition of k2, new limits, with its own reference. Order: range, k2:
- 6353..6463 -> 6437.30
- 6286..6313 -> 6299.46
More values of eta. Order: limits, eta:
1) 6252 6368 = 8.68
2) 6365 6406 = 8.82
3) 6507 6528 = 8.81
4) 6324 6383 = 8.63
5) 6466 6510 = 9.03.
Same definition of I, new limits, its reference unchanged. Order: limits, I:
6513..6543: 6532.86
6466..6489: 6467.01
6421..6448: 6446.20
